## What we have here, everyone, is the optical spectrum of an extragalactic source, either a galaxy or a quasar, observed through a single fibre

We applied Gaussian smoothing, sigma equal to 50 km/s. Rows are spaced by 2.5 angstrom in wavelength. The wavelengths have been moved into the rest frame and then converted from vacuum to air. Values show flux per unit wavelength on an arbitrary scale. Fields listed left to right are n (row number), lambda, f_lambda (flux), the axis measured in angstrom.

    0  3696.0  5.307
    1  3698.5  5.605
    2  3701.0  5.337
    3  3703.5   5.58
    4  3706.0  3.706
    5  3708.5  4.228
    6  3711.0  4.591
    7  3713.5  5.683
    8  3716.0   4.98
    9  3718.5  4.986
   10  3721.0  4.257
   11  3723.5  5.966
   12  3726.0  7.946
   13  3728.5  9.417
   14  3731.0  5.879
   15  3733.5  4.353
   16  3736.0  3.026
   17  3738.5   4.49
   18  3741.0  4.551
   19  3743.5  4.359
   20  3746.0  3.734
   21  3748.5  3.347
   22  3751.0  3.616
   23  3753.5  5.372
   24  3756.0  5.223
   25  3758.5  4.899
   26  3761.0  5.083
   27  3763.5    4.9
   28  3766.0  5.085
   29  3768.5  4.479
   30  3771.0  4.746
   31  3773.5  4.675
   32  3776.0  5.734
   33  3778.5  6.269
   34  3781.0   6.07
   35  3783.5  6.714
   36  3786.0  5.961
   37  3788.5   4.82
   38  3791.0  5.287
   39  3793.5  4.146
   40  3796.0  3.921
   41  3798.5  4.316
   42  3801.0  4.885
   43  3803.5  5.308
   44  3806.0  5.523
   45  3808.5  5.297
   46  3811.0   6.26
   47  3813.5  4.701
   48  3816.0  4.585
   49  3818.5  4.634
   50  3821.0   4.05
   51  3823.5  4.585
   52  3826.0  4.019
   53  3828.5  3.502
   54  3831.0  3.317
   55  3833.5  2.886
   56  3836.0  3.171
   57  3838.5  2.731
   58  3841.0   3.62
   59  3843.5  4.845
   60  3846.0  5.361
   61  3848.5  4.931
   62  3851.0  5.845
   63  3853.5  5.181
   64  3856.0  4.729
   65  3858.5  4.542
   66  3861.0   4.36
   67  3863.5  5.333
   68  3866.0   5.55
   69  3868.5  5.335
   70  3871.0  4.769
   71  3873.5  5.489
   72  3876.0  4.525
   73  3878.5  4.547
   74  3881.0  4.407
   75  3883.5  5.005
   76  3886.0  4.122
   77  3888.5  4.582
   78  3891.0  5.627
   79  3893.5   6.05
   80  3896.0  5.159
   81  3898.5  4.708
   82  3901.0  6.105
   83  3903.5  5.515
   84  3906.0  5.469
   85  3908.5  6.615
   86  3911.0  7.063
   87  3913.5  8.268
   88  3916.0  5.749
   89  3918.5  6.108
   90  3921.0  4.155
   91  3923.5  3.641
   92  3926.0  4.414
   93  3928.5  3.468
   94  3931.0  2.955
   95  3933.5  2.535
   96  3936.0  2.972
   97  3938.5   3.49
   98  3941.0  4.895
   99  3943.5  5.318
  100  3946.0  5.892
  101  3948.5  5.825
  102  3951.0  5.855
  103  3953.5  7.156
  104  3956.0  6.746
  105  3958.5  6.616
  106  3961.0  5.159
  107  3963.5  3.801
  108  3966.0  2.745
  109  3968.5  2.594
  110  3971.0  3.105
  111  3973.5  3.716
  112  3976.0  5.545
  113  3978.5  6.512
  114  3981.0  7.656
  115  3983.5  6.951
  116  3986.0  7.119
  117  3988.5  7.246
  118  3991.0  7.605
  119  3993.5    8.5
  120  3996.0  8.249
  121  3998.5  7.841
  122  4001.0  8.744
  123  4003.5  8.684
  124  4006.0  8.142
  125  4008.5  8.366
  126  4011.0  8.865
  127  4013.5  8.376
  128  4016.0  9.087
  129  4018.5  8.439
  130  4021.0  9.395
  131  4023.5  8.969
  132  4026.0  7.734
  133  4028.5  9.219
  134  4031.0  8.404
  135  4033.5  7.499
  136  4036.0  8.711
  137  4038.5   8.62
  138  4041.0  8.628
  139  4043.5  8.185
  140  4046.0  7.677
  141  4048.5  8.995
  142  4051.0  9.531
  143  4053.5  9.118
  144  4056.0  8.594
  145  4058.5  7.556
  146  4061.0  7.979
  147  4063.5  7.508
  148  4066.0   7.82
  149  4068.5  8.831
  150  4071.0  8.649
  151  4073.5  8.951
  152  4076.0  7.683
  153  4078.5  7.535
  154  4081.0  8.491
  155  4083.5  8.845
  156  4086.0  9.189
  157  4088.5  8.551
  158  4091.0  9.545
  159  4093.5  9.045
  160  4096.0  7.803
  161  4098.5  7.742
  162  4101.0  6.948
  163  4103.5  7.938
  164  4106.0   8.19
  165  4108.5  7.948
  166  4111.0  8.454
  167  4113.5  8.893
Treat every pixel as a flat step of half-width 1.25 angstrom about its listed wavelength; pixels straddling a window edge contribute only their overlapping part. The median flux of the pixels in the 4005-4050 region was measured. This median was 8.5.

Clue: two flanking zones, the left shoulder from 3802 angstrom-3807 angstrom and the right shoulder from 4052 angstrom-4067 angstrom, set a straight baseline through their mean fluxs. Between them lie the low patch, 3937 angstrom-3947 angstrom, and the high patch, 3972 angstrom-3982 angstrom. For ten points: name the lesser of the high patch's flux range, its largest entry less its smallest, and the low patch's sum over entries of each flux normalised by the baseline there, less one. -1.1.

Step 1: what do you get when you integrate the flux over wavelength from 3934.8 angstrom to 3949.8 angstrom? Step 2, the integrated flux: 71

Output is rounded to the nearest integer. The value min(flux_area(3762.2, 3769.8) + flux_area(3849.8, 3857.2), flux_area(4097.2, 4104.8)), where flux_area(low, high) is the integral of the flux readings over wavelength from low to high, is 57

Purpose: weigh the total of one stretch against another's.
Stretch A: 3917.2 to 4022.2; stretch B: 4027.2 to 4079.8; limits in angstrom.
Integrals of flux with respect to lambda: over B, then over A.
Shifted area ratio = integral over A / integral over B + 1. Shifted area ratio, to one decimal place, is 2.4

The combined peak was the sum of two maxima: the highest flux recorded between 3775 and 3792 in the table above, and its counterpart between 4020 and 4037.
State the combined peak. 16.1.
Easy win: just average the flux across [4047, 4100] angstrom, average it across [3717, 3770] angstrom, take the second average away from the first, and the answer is 3.5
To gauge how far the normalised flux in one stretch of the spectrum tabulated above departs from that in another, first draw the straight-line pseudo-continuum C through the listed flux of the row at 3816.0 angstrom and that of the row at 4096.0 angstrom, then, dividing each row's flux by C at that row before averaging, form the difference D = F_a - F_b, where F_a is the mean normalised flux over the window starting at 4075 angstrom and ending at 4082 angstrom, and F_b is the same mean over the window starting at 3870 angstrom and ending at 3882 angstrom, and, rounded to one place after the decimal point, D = 0.1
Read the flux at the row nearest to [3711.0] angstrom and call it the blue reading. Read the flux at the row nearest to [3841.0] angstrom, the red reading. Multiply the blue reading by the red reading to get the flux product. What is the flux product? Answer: 17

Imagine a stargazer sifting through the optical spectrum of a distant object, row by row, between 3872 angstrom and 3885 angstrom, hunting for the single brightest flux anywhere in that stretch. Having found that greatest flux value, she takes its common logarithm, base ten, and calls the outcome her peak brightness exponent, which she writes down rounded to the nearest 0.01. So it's 0.74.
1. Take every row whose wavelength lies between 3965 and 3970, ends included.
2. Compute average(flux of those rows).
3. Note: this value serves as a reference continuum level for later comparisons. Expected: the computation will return 2.7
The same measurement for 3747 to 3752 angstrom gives 3.5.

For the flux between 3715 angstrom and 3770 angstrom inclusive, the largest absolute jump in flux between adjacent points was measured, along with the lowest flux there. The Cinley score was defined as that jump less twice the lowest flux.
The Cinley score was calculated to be -2.5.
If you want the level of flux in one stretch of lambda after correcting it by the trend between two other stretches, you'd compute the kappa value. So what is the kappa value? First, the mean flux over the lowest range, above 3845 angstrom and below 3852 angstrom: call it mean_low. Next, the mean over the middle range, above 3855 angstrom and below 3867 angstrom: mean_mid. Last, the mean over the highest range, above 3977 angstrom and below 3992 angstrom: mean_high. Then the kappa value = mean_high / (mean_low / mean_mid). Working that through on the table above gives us 7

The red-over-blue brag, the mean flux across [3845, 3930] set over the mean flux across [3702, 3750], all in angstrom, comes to 1.0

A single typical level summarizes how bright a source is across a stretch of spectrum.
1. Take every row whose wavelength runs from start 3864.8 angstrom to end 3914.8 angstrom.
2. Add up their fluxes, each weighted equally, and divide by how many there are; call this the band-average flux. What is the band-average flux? 5.4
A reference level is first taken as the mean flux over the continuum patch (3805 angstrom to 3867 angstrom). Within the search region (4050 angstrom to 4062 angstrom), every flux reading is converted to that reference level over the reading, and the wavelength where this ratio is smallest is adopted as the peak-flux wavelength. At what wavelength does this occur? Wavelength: 4051.0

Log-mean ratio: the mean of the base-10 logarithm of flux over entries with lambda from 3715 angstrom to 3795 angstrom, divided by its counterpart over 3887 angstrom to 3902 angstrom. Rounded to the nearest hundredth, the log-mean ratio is 0.96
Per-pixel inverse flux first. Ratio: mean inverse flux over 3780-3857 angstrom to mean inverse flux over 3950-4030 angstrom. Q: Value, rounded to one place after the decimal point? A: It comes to 1.4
